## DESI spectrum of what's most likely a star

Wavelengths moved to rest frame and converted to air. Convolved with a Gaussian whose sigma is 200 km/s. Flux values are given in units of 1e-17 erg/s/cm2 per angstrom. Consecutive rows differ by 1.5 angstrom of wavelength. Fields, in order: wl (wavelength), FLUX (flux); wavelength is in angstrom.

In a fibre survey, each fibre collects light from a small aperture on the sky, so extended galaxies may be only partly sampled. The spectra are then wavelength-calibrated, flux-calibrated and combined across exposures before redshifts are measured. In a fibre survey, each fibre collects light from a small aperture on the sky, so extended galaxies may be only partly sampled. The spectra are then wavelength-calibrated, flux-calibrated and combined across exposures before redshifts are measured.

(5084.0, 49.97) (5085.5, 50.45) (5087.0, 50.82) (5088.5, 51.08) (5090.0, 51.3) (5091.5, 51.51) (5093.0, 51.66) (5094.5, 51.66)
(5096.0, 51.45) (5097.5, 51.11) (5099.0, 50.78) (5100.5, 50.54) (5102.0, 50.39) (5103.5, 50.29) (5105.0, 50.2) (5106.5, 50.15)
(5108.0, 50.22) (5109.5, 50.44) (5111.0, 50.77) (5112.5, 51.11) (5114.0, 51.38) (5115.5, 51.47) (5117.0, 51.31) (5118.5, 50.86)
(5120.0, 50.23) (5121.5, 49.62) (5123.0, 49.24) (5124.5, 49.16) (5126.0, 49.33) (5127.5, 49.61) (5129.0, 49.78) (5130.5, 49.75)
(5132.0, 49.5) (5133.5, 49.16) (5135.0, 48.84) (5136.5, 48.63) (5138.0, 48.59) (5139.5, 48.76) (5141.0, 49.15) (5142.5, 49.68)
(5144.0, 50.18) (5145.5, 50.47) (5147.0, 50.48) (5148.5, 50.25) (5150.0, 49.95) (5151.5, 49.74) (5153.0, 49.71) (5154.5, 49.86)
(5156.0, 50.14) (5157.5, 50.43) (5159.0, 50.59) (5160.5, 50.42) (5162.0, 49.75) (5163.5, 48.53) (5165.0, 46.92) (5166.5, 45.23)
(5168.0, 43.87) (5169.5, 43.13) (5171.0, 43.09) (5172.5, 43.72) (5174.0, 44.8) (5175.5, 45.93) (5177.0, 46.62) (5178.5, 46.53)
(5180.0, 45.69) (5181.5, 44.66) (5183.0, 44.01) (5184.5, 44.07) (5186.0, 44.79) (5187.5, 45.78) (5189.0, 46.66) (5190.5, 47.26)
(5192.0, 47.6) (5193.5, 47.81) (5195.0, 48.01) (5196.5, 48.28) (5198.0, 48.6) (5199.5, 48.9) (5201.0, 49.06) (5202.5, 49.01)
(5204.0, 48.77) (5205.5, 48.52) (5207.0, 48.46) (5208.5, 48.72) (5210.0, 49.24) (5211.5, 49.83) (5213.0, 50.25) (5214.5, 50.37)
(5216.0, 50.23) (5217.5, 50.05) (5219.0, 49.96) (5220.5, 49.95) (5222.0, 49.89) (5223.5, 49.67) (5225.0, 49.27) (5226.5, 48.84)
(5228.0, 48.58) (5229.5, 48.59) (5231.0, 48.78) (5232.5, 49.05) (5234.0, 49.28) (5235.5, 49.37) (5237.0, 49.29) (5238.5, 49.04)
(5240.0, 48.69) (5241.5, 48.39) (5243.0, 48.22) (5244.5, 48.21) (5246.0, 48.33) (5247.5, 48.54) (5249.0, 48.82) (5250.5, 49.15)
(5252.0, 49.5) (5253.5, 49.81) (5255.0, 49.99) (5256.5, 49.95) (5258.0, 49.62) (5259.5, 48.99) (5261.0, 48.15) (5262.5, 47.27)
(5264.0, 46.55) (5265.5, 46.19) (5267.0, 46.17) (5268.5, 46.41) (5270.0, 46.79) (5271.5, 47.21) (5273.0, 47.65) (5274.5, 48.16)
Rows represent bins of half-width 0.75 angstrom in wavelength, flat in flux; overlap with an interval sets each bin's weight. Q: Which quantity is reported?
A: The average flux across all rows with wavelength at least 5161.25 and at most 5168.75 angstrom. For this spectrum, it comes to 47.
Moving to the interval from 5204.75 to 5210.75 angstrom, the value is 49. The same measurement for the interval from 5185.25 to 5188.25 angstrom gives 45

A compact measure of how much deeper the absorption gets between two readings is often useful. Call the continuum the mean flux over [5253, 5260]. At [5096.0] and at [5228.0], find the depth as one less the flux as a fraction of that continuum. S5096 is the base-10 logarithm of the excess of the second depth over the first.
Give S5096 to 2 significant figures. -1.2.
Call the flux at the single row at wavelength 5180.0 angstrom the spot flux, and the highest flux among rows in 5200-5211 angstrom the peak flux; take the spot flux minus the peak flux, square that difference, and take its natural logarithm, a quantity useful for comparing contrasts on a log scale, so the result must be 2.53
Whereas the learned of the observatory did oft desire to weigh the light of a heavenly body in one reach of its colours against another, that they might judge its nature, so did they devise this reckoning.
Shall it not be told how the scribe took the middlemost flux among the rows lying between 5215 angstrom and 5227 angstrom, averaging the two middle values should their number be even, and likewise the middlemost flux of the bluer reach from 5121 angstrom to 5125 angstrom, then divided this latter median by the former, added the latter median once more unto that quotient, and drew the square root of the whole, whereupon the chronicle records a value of 7.09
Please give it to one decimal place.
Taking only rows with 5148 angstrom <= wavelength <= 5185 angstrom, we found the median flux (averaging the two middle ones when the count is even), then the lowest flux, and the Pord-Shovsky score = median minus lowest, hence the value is 3.5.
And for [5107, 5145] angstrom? 1.1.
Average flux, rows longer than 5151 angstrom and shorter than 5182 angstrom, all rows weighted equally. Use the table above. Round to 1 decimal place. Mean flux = 47.1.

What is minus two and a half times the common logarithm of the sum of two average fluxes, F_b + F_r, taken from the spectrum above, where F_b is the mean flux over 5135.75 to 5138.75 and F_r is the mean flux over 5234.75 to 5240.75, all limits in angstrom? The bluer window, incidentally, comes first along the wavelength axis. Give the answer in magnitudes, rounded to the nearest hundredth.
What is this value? -4.97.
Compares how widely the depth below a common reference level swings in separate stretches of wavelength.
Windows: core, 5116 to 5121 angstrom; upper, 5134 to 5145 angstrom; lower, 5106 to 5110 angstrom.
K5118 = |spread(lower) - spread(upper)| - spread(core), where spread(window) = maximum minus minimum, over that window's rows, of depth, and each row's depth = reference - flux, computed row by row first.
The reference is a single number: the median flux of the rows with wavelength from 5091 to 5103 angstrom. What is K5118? 0.2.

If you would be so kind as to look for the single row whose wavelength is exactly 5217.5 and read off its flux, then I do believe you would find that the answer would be 50.05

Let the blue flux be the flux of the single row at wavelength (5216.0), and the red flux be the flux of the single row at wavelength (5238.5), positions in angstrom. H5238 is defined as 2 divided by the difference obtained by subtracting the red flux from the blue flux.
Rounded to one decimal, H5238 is 1.7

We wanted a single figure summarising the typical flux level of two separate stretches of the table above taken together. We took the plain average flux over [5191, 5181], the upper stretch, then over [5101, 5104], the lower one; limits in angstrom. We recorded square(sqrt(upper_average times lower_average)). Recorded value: 2281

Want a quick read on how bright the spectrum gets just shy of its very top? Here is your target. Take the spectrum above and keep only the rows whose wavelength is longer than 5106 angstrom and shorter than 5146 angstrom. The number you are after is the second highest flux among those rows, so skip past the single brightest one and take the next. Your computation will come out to 51.38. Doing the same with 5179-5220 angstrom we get 50.25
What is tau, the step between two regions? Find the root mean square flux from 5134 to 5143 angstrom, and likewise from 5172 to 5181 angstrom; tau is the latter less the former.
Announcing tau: -3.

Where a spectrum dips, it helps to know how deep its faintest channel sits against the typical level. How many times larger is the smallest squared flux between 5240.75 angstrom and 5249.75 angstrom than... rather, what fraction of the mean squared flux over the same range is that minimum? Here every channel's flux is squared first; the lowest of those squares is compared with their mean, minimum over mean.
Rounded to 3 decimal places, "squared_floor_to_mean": 0.991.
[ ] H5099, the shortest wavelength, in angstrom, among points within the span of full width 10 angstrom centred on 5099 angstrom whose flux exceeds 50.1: 5094.5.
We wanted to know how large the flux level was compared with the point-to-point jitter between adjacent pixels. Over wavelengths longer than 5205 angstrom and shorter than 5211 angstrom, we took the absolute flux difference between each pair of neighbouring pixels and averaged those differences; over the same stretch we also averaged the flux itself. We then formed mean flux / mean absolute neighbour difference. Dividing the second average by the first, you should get 174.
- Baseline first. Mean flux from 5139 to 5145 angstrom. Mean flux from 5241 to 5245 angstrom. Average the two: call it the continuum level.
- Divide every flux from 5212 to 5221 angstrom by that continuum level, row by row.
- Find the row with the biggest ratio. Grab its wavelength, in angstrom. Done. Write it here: 5214.5 angstrom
